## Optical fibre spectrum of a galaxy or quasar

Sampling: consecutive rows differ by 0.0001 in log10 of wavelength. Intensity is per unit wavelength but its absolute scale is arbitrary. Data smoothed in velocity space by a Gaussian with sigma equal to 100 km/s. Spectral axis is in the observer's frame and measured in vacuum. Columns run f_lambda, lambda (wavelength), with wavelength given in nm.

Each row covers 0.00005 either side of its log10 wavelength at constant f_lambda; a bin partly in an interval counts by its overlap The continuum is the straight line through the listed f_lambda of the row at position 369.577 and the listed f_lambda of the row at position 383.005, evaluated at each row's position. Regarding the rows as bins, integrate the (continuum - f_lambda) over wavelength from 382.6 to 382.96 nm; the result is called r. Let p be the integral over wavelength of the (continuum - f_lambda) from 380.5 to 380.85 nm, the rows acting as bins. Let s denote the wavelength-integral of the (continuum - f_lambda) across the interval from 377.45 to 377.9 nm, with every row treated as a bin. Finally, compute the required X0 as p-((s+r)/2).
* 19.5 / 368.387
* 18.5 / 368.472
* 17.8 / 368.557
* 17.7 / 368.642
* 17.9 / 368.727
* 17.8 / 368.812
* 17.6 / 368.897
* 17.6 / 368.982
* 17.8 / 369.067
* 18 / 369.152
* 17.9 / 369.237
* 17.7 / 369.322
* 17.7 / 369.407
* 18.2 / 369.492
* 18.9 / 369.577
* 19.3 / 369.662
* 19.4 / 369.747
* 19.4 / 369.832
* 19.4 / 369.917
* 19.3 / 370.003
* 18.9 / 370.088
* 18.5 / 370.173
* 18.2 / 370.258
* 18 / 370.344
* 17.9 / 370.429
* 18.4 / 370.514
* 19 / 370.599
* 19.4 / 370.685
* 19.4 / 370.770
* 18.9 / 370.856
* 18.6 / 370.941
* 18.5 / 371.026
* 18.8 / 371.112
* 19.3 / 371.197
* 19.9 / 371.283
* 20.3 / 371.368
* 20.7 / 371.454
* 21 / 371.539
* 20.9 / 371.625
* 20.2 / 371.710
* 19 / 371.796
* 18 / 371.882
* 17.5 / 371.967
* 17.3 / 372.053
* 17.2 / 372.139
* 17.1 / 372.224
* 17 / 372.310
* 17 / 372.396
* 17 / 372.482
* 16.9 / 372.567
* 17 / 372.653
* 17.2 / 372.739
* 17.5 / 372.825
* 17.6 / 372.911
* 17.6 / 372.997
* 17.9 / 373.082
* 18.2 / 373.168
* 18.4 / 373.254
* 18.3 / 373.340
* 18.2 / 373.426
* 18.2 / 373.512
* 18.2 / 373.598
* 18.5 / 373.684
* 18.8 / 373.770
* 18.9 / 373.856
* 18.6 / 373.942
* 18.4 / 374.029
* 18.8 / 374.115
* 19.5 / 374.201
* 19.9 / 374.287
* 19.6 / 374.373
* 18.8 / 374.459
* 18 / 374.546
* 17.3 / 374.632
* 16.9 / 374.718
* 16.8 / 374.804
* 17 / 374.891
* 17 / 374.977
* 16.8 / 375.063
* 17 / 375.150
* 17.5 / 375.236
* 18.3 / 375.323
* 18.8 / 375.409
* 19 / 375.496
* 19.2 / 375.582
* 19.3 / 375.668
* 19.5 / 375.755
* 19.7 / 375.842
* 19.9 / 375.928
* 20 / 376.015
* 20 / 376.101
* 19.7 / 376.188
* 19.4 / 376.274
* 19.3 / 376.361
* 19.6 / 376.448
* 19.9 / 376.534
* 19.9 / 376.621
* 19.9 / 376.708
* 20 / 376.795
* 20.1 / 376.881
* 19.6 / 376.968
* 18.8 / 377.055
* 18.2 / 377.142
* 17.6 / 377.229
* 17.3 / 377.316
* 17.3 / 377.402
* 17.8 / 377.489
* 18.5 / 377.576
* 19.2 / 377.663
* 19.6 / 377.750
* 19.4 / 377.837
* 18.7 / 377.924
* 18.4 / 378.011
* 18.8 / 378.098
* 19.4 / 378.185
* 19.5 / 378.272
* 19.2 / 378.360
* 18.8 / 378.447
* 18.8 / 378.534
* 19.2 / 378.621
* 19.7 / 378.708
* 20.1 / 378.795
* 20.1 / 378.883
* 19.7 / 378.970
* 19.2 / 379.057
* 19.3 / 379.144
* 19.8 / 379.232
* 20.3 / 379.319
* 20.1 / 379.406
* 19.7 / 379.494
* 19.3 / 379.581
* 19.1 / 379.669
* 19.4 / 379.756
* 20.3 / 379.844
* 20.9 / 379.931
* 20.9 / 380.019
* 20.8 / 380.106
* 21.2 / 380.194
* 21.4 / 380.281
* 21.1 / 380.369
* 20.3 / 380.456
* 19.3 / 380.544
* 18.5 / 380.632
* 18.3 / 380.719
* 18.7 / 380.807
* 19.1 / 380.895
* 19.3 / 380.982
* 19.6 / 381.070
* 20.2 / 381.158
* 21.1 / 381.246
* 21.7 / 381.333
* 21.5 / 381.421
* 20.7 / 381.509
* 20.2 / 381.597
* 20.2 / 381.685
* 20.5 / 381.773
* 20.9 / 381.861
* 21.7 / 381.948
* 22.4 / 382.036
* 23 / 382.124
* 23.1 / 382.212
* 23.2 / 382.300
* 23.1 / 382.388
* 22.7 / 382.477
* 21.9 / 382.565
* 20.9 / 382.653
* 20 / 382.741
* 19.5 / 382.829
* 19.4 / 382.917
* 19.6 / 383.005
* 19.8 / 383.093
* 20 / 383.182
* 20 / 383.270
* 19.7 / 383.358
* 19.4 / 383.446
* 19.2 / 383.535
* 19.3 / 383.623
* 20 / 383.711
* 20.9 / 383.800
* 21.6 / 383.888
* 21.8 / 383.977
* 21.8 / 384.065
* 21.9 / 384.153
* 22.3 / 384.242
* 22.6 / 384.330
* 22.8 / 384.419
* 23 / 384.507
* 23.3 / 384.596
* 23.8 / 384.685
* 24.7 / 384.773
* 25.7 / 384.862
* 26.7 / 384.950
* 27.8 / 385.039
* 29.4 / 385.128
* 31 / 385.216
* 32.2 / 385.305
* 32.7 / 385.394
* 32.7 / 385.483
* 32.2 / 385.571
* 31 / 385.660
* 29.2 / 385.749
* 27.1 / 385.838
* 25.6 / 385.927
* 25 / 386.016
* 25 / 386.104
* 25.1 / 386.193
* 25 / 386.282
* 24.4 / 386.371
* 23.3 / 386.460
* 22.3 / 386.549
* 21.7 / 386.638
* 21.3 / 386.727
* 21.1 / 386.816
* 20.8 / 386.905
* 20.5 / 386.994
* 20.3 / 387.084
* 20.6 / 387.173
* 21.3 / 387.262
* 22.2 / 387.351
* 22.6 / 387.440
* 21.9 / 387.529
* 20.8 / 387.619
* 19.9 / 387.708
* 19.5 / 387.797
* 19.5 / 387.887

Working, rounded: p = 0.3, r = -0.1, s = 0.2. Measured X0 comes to 0.3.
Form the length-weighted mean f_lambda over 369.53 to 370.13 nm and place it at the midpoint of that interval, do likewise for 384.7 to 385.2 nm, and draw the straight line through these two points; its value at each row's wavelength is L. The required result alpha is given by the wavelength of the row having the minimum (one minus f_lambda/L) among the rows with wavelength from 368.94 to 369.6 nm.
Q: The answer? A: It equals 369.577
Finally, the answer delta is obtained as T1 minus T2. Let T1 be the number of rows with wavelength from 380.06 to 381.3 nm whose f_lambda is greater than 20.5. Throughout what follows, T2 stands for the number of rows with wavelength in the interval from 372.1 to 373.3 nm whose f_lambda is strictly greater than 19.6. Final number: 5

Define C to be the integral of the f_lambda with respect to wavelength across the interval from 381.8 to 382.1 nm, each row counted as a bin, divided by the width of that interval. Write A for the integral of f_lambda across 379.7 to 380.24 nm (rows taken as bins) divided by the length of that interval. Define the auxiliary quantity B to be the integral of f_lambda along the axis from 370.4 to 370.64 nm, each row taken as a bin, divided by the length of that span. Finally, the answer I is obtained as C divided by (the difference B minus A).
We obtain -11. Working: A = 20.6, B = 18.5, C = 21.7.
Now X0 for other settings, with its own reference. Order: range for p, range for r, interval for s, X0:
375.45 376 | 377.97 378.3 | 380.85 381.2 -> -0.2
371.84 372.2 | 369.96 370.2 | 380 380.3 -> 0.8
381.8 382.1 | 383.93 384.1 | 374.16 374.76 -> -0.6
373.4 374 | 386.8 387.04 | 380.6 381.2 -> 0.4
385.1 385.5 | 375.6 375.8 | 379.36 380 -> -4.6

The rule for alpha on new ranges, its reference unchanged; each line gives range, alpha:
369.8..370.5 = 369.832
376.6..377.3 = 376.881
